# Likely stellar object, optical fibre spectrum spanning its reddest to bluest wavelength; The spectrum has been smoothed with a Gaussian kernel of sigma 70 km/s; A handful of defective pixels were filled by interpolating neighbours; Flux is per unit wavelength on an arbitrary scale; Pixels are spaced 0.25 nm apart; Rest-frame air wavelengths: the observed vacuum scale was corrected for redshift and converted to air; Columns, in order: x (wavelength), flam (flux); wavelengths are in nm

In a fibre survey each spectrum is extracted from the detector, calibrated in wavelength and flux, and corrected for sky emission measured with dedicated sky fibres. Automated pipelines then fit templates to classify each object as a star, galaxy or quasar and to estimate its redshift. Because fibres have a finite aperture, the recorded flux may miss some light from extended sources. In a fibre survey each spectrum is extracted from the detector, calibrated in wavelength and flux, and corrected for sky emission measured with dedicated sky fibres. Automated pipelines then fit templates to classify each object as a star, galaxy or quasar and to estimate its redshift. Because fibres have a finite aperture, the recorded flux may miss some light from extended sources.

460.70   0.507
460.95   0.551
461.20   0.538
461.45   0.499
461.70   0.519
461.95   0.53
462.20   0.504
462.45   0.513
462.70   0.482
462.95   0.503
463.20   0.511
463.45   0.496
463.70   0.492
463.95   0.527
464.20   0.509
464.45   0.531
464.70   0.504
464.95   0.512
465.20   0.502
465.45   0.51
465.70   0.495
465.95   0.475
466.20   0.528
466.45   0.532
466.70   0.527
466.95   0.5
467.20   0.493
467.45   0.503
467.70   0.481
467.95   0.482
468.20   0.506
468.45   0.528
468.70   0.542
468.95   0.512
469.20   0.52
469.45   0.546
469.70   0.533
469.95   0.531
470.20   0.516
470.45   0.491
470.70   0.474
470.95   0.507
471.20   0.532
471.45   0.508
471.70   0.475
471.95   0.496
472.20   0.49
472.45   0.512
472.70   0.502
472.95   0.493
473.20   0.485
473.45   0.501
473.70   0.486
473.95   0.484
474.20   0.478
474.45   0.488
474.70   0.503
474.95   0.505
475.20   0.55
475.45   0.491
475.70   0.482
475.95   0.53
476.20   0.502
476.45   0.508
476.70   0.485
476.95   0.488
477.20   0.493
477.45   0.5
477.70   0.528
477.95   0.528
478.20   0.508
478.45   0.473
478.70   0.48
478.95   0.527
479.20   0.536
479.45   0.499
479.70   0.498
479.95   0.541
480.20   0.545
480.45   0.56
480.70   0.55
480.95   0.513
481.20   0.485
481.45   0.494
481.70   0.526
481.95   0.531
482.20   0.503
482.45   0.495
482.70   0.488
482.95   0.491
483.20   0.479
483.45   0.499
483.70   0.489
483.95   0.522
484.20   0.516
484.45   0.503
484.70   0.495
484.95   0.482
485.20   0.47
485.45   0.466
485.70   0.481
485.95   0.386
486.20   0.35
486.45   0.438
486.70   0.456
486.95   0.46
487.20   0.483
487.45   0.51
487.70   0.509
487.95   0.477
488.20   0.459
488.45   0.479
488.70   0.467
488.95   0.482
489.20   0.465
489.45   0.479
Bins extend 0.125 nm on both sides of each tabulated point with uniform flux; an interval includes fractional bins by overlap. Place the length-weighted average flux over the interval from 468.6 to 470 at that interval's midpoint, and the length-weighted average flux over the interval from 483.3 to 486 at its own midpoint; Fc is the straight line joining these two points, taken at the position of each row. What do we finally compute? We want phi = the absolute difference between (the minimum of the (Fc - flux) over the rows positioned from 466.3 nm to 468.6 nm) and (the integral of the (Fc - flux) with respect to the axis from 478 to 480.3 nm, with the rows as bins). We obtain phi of 0.03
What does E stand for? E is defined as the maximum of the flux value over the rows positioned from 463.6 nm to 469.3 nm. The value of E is 0.542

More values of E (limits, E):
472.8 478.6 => 0.55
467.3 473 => 0.546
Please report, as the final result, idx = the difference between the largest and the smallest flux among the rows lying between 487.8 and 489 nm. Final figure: 0.023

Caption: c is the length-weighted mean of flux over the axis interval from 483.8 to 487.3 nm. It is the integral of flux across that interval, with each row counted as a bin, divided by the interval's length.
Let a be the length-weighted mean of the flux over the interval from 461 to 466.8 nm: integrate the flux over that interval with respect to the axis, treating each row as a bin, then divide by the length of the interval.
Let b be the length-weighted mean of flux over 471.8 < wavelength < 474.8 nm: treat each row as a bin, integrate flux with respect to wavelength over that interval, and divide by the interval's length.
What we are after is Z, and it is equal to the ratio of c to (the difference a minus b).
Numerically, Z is 26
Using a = 0.511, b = 0.493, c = 0.465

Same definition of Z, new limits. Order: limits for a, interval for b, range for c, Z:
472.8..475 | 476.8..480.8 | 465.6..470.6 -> -21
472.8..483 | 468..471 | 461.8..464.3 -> -49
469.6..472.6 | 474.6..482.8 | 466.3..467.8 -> -94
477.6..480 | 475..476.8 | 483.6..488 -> 130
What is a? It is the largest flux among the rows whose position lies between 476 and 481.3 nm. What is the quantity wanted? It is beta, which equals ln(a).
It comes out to -0.58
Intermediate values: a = 0.56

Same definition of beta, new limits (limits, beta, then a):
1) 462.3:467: -0.63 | 0.532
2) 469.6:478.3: -0.60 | 0.55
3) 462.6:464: -0.64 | 0.527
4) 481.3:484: -0.63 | 0.531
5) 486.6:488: -0.67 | 0.51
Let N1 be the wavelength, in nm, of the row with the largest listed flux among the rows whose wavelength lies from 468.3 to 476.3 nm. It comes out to 475.20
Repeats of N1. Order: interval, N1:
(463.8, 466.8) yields 466.45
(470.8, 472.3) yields 471.20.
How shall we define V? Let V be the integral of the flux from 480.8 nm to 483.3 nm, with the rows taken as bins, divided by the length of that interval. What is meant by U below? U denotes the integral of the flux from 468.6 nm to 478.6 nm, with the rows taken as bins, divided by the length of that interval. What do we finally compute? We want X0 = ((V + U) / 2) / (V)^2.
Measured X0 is 2.00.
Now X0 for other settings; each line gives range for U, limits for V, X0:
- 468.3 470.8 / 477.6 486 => 2.02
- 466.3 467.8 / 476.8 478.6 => 2.00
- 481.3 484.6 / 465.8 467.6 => 1.96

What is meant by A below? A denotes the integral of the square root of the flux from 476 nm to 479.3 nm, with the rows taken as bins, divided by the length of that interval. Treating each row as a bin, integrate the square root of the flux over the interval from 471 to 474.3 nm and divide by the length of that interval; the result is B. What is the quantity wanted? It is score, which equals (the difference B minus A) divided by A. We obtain -0.009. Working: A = 0.710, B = 0.704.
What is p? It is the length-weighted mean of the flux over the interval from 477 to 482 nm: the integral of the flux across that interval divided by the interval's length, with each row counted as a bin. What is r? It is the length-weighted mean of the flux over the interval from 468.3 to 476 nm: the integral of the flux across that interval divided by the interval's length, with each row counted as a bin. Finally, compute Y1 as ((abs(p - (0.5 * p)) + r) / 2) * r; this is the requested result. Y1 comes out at 0.193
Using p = 0.515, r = 0.506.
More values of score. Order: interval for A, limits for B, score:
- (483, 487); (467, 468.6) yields 0.033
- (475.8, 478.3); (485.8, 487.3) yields -0.081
